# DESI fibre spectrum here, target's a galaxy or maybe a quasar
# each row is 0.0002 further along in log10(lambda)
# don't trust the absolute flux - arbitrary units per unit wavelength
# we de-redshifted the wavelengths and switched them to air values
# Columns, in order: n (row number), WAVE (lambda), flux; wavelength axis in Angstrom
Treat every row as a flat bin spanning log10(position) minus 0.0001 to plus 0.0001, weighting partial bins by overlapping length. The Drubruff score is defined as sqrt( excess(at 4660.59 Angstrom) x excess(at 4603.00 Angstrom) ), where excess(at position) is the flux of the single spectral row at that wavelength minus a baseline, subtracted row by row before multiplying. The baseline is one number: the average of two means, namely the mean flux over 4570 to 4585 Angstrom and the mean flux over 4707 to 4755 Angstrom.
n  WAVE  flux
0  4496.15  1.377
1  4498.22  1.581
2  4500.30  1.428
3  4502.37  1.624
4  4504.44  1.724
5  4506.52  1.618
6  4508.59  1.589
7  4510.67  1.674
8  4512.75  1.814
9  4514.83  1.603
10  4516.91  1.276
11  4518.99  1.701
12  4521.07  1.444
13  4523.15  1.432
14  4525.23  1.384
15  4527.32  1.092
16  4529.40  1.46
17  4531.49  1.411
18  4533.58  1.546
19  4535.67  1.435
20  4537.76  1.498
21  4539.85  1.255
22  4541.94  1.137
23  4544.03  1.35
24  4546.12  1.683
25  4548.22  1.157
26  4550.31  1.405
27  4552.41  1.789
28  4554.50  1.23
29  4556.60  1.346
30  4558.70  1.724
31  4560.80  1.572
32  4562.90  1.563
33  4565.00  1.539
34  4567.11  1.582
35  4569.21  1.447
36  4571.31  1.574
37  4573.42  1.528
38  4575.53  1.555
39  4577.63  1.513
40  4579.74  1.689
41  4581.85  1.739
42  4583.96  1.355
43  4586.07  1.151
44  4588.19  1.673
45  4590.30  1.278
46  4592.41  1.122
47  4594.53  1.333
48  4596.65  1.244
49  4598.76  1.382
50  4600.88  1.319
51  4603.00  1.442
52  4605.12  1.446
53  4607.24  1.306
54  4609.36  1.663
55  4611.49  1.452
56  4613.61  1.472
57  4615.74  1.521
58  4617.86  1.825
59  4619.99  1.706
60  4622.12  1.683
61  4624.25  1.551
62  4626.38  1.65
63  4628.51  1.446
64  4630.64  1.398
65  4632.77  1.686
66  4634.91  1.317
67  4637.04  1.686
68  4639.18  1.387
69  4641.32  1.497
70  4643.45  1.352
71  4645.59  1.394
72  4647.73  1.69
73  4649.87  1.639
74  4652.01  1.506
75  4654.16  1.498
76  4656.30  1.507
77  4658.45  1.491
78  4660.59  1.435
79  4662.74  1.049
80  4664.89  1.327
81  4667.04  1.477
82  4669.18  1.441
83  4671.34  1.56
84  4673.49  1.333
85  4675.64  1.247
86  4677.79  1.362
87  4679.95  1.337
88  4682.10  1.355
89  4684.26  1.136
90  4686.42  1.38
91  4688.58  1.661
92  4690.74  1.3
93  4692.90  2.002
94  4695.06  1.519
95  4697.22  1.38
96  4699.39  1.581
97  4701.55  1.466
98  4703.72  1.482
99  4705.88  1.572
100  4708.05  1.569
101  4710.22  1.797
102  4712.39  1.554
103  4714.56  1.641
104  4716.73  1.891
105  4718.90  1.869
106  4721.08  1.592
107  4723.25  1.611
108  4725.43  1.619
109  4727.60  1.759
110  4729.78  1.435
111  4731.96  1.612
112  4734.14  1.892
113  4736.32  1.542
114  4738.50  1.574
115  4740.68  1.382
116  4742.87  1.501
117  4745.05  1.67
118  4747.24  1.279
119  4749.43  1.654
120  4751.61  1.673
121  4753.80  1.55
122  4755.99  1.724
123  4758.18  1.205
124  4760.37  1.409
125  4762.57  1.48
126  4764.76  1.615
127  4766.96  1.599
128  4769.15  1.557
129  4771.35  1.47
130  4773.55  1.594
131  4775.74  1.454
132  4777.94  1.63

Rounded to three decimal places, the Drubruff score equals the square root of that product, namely 0.154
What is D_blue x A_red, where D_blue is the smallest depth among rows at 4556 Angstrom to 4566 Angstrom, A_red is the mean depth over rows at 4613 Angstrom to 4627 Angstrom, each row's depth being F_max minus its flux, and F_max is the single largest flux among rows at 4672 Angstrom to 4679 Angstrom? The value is 0.10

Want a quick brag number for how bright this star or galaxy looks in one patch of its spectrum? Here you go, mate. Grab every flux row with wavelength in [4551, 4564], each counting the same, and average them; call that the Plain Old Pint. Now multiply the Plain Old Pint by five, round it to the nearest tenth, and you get 7.7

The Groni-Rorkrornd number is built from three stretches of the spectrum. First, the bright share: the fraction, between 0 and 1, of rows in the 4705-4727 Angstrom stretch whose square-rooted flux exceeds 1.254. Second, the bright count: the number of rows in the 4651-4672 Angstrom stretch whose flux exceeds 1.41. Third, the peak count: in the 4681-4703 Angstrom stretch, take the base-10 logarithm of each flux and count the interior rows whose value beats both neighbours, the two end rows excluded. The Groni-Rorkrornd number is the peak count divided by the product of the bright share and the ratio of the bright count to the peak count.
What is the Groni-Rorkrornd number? 1.6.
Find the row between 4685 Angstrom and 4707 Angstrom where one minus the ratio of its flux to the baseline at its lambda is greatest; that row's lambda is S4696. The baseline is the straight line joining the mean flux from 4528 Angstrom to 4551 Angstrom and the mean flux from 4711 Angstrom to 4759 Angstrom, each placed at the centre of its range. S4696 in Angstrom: 4690.74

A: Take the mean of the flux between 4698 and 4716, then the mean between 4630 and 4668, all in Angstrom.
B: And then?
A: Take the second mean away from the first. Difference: 0.12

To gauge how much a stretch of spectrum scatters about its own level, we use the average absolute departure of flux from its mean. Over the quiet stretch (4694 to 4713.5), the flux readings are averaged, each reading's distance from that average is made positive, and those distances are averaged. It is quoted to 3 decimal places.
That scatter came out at 0.075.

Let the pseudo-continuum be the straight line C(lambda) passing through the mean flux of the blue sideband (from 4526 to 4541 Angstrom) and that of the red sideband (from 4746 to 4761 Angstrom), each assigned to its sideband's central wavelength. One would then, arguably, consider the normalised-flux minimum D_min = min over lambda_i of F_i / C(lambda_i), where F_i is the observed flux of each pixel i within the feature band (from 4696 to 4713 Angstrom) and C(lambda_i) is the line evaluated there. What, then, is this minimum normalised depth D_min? 0.94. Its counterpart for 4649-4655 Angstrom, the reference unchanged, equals 1.03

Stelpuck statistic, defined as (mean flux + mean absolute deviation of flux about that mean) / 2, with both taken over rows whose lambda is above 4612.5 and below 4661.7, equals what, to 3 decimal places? 0.824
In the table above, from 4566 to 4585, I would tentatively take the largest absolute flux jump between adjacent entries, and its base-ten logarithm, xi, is -0.42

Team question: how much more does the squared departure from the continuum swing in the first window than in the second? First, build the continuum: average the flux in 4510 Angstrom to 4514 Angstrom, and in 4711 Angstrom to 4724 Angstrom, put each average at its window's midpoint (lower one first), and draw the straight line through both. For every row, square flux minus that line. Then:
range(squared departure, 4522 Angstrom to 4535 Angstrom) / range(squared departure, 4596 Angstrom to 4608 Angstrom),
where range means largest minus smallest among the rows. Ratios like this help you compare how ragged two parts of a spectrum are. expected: 2.5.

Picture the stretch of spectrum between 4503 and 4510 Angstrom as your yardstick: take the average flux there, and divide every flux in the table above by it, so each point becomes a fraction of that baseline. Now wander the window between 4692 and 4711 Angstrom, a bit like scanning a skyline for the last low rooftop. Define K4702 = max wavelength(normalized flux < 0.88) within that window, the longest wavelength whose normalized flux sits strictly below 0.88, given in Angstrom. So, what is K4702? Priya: 4697.22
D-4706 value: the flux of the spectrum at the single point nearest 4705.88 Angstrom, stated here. 1.572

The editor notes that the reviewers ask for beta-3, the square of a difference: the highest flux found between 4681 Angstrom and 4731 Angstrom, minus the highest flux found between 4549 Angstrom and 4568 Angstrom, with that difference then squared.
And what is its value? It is 0.05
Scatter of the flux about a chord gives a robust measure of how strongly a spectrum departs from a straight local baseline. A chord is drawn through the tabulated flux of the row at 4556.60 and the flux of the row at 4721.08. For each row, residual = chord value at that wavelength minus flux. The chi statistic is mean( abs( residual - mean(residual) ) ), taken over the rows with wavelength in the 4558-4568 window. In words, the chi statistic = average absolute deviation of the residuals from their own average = 0.054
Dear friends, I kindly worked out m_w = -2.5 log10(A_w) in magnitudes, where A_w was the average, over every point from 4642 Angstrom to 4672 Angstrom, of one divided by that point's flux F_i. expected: 0.39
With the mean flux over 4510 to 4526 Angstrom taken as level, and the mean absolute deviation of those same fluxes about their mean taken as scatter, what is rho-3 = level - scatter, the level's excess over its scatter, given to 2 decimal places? 1.38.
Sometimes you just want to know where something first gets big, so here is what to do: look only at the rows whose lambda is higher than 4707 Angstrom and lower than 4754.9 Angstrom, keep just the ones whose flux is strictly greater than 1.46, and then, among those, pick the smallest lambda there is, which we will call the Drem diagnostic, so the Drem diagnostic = 4708.05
